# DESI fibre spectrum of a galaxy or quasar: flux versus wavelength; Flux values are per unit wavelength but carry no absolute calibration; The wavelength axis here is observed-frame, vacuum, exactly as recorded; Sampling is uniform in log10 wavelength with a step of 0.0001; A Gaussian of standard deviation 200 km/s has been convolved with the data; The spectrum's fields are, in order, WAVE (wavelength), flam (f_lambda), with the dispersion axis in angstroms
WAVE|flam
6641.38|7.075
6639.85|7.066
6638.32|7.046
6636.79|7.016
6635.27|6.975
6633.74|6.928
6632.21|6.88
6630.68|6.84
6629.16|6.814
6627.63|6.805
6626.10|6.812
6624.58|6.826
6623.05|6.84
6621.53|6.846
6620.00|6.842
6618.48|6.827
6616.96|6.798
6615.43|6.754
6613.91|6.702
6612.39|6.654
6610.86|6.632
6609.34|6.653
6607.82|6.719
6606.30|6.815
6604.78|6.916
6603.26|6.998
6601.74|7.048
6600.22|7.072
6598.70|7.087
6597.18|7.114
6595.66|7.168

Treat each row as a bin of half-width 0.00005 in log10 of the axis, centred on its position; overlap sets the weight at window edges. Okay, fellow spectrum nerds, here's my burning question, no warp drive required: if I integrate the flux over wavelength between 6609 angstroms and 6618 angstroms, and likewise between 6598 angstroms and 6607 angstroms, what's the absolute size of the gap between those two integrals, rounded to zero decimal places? 3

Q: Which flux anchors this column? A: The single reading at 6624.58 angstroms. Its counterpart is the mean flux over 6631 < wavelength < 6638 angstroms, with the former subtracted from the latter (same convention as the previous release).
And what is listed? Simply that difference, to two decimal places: 0.12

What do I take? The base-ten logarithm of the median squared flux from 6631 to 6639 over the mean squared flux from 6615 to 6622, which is 0.020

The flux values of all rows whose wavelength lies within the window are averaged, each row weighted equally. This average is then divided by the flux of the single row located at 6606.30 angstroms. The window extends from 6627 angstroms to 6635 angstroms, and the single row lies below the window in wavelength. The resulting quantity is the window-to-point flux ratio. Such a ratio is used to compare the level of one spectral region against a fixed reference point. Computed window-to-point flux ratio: 1.01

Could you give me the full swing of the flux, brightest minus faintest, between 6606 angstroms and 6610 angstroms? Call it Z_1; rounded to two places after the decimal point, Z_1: 0.16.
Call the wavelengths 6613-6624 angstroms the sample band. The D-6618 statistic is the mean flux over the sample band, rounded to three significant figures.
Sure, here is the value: 6.80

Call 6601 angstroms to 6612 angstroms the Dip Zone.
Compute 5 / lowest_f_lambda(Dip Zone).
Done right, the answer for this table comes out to 0.754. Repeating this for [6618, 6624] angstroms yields 0.732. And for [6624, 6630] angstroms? 0.735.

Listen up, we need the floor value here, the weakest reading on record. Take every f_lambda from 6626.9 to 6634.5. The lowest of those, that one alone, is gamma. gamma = 6.805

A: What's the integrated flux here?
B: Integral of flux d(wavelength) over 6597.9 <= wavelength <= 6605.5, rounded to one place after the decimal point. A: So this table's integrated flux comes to 53.4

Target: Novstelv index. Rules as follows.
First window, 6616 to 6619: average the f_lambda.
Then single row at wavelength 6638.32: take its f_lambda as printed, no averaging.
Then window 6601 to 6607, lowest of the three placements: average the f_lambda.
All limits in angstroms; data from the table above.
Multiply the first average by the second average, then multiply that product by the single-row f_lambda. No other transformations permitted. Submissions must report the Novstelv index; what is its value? 333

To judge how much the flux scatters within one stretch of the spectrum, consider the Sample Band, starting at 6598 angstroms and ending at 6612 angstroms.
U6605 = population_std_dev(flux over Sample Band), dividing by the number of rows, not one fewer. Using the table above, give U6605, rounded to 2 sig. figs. 0.17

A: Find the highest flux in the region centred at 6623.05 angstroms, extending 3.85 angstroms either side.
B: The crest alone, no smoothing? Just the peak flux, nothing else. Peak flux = 6.846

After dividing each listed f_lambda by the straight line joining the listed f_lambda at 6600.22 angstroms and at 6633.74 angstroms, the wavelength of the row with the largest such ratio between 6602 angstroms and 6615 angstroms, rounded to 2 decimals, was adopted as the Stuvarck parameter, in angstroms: 6603.26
